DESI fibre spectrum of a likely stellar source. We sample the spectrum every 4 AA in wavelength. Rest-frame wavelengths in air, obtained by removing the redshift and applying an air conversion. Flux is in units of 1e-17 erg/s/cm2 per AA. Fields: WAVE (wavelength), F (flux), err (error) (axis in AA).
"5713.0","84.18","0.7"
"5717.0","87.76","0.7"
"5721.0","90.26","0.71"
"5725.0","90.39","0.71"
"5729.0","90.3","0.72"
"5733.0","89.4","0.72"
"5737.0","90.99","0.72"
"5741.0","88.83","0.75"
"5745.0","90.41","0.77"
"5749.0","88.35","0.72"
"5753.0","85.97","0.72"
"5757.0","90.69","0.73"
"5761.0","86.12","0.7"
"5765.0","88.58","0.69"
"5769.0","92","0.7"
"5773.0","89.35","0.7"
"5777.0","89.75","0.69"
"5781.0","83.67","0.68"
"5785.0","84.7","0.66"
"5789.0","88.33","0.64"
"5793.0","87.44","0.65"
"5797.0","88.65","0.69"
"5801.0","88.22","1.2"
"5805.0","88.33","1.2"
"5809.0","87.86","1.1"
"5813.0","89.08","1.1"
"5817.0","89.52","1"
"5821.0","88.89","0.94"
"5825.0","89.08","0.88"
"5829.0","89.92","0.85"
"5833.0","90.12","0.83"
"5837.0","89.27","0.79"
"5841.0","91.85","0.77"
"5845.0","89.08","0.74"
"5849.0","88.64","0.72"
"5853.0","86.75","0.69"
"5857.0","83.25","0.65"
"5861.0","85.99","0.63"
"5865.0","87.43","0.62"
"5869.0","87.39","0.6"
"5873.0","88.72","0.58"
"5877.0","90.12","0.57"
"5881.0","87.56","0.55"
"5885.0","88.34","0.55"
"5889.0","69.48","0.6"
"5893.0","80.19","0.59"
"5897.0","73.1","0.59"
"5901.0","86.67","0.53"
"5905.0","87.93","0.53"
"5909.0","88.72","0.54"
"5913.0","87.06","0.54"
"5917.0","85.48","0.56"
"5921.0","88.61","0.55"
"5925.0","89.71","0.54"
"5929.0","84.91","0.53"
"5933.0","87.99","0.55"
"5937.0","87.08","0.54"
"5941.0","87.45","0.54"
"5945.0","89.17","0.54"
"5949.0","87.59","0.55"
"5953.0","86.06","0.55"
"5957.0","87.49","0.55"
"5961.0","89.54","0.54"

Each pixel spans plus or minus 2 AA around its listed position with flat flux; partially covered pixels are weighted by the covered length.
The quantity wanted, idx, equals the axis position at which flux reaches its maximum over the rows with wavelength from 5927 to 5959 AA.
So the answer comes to 5945.0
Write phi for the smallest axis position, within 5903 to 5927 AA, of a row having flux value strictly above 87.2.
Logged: 5905.0 AA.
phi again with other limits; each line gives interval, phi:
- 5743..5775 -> 5745.0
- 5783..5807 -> 5789.0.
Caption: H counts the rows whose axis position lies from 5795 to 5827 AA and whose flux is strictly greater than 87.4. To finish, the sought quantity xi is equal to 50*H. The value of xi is 400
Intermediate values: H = 8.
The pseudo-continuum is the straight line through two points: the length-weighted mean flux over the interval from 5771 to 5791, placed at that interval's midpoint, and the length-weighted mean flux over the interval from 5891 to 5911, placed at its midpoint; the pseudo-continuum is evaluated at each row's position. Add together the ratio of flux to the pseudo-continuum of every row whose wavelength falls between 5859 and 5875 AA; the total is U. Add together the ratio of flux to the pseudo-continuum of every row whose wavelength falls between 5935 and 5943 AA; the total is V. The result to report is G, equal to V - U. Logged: -2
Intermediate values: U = 4.14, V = 2.1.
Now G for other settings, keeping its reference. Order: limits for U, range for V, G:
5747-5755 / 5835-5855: 3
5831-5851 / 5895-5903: -3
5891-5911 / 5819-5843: 1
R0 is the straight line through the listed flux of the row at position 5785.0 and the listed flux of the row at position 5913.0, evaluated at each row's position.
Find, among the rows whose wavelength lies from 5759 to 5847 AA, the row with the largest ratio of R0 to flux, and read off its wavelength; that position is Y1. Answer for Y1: 5781.0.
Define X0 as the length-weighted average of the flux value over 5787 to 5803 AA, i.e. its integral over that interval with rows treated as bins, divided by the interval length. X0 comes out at 88.2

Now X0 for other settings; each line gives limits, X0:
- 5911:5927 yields 87.7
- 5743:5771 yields 88.9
